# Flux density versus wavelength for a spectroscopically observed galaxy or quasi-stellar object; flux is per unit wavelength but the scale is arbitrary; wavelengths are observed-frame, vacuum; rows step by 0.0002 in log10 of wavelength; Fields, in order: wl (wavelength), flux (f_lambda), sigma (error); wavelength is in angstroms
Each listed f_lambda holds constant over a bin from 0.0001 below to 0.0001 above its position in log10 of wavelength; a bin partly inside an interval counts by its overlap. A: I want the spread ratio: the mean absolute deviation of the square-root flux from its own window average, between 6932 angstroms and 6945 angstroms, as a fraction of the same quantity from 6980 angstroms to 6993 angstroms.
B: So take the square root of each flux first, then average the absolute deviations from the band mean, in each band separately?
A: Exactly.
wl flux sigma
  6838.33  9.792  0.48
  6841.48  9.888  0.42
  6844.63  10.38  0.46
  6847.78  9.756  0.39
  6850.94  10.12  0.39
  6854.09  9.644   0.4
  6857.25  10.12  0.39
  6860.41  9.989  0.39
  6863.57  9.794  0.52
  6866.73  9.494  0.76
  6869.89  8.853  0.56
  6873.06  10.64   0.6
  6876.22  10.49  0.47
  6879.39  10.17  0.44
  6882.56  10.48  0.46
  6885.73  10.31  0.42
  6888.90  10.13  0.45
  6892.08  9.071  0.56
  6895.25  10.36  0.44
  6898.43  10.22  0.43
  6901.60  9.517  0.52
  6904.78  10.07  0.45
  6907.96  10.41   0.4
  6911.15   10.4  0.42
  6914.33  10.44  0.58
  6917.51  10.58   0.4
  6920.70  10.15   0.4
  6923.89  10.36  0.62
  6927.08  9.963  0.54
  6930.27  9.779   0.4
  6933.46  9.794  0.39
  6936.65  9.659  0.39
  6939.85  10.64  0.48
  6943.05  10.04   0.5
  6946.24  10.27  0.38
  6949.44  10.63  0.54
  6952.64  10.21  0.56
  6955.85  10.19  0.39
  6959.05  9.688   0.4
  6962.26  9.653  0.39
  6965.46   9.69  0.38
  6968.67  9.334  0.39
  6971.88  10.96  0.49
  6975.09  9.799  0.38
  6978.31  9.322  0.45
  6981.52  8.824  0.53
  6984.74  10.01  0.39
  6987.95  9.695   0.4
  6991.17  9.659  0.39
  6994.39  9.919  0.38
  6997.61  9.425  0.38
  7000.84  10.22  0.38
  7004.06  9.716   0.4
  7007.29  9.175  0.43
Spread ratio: 0.8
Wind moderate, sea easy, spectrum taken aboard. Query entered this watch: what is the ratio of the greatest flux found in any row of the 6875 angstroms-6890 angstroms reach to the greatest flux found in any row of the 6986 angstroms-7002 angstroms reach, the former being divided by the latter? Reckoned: 1.03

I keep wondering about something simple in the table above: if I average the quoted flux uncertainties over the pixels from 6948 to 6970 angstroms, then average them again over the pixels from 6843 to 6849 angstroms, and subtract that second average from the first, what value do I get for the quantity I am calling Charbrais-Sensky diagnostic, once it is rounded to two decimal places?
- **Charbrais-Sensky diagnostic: 0.01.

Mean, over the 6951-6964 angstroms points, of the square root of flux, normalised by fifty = 0.0630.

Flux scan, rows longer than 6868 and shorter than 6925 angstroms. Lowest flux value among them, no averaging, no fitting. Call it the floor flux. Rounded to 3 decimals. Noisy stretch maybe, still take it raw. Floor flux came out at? 8.853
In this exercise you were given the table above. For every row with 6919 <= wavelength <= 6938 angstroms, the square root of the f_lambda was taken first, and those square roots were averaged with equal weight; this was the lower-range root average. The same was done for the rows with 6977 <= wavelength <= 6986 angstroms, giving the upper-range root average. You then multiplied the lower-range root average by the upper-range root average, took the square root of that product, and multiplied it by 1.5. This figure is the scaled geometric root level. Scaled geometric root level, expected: 4.66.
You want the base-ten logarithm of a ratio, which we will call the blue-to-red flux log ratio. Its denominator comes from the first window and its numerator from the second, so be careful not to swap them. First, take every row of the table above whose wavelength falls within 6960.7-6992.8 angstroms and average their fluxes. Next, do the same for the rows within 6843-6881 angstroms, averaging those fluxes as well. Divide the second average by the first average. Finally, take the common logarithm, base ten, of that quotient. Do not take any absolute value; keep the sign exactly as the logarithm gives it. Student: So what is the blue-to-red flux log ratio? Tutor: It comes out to 0.011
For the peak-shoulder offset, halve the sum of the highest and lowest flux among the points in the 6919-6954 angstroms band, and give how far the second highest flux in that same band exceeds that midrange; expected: 0.48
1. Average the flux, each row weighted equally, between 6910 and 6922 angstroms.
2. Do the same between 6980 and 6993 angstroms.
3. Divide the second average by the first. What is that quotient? 0.92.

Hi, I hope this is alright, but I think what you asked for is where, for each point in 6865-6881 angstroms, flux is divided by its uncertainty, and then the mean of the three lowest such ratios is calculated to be 15.3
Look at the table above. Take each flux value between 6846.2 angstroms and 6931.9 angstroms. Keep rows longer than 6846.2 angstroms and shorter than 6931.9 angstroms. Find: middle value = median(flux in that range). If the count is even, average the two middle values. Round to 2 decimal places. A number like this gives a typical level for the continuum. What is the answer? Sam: 10.13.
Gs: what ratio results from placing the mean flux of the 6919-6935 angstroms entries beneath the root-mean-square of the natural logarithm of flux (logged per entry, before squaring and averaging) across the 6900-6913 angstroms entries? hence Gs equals 0.231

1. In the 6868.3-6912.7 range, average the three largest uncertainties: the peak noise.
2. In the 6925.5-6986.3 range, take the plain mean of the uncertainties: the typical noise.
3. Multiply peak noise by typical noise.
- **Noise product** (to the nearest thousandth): 0.253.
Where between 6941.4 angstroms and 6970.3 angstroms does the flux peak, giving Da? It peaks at 6949.44 angstroms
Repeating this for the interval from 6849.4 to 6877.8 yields 6873.06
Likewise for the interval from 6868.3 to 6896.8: 6873.06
